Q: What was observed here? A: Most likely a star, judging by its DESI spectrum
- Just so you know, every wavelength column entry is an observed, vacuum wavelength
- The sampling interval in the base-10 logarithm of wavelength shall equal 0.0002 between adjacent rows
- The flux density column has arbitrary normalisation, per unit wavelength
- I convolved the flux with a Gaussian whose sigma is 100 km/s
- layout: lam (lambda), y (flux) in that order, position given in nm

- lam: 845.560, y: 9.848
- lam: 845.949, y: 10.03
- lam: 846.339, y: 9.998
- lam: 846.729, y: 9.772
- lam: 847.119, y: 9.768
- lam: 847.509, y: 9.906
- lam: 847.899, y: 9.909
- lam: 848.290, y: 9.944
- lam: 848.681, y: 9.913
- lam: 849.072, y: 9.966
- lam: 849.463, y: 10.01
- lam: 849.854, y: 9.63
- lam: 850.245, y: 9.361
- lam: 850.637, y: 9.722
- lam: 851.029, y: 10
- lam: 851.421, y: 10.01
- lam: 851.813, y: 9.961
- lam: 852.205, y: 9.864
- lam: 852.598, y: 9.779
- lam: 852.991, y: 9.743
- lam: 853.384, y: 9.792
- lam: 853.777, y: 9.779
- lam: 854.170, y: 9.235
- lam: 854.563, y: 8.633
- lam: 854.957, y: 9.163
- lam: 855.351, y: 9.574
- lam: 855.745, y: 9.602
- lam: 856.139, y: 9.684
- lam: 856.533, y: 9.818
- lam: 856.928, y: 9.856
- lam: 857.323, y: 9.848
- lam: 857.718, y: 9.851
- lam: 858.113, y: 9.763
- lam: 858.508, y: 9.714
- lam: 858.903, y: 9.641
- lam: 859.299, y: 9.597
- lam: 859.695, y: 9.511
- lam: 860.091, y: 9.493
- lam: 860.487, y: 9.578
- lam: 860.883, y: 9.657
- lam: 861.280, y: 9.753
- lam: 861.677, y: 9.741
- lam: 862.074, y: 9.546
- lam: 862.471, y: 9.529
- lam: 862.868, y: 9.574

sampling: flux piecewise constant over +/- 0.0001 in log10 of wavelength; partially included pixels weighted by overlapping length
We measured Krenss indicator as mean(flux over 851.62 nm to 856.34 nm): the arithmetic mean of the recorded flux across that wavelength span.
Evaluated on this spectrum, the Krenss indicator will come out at 9.57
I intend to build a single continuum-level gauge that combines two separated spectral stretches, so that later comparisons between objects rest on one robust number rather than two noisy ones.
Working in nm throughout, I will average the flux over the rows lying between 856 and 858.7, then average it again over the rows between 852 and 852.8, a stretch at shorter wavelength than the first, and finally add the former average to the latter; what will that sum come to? 19.61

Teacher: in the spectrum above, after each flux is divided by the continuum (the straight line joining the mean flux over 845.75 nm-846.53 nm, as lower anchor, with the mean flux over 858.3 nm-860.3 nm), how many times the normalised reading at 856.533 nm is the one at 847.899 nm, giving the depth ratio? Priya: 0.981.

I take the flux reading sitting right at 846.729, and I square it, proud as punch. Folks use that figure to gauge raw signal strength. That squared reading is 95.5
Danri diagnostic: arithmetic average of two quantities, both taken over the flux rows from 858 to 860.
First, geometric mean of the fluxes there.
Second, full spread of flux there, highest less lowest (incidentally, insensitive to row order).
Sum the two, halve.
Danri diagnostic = 4.95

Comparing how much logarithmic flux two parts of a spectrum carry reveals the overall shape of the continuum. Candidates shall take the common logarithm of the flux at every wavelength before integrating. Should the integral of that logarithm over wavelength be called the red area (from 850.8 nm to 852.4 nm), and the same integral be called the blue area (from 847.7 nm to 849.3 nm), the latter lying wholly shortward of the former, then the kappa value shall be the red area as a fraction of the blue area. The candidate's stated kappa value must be 1.00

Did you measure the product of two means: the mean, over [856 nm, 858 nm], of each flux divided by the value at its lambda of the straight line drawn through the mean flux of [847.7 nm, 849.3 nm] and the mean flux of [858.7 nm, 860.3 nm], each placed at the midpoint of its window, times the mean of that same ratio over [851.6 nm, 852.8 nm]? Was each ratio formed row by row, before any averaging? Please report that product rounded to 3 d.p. 1.023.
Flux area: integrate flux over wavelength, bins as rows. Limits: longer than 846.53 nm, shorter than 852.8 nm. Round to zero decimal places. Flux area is 62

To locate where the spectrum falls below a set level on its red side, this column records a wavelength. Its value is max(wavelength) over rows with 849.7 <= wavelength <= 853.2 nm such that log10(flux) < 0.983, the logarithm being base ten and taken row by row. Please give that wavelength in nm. 850.245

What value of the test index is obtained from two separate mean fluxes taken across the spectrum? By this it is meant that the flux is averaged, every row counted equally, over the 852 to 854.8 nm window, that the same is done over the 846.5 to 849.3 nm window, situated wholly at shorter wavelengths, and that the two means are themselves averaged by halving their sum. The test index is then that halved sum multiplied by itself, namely 94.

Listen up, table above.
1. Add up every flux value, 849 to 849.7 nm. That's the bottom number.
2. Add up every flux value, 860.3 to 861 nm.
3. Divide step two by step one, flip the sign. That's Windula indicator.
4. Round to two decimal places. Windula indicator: -0.96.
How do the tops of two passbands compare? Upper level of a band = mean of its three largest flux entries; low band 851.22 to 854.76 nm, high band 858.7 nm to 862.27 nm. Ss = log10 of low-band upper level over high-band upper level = 0.010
